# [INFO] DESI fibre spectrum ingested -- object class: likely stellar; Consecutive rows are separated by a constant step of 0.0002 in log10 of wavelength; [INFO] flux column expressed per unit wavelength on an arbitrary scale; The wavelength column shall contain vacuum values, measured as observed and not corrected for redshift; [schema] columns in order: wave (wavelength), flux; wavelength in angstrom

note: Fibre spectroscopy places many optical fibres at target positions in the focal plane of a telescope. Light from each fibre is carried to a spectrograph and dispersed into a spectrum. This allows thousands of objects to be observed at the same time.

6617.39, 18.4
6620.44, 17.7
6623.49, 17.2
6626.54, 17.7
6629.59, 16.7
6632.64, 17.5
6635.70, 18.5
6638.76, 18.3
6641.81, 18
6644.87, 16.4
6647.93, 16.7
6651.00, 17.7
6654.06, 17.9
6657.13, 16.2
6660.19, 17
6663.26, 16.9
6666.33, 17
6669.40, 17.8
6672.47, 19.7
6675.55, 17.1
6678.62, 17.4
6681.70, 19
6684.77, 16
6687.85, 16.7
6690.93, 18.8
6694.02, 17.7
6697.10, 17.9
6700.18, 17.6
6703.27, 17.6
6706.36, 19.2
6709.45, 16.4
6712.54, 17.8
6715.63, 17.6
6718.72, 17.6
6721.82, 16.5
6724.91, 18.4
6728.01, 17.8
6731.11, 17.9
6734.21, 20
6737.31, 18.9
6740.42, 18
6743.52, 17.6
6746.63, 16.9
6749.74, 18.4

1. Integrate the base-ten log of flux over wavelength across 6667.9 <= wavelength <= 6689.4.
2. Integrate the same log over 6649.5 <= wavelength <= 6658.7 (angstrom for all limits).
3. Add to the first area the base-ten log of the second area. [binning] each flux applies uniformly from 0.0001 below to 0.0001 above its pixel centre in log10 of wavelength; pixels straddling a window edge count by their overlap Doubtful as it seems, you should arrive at 27.9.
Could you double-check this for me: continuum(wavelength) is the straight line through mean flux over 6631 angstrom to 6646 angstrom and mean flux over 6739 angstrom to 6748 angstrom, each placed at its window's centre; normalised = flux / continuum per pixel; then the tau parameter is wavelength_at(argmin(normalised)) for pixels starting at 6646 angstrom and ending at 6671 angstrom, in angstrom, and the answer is 6657.13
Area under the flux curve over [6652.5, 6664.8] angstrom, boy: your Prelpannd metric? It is 209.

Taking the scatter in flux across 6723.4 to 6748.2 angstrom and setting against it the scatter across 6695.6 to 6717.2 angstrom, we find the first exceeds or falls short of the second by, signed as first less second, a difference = 0.12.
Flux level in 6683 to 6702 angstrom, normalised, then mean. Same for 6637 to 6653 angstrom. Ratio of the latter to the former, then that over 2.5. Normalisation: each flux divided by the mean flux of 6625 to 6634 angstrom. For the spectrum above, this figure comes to 0.399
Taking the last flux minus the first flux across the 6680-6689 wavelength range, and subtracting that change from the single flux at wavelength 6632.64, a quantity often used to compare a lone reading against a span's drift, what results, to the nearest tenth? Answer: 19.8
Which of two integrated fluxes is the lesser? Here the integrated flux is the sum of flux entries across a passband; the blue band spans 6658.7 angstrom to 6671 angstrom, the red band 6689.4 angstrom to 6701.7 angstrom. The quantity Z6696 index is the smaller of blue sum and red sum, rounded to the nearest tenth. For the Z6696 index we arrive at 68.7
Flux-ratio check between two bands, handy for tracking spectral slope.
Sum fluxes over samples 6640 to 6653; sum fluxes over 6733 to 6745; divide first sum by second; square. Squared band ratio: 0.85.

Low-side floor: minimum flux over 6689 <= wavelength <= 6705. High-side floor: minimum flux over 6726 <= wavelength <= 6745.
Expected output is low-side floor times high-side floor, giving 310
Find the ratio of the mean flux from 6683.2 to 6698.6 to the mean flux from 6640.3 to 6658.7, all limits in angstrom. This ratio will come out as 1.02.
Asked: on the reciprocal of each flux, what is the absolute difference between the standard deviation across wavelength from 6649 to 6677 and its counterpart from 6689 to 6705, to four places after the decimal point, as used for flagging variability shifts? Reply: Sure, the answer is 0.0015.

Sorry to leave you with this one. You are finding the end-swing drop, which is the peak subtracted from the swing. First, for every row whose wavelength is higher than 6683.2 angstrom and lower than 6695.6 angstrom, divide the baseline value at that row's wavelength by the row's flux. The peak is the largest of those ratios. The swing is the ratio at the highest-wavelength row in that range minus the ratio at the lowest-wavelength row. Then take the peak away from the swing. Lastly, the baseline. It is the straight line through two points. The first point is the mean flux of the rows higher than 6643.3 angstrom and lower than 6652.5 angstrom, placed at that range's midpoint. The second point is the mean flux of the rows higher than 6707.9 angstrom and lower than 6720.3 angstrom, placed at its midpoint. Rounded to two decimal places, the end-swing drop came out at -1.17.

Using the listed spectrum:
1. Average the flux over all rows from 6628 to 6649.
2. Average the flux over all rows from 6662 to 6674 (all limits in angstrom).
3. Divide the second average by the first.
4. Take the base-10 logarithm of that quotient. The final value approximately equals 0.010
